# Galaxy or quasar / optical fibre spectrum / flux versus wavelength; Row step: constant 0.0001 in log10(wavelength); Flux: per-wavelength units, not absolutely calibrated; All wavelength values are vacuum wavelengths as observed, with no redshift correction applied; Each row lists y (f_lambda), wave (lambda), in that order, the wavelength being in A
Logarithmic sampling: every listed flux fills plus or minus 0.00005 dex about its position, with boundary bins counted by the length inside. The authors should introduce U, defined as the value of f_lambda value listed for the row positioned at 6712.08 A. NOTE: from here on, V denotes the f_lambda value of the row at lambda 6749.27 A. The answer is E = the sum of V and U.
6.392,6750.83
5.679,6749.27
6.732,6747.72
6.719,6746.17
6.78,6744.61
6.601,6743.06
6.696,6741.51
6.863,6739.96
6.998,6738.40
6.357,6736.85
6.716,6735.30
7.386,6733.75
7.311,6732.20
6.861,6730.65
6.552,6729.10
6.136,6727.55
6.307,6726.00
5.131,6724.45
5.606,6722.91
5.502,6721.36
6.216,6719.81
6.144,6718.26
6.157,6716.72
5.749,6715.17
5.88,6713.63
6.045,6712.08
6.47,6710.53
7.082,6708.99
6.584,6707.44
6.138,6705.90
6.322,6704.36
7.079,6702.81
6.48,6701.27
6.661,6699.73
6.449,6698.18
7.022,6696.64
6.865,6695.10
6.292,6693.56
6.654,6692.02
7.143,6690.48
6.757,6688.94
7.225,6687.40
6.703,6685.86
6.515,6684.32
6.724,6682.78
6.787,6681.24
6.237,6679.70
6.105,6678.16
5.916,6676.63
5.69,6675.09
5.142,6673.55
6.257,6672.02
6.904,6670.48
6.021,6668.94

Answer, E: 11.7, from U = 6.045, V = 5.679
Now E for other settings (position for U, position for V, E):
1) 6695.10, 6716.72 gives 13.0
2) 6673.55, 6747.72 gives 11.9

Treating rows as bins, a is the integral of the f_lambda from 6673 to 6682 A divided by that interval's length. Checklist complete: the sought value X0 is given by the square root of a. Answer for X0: 2.45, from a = 6.0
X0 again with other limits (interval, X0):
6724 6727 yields 2.41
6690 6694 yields 2.59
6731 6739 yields 2.64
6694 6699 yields 2.60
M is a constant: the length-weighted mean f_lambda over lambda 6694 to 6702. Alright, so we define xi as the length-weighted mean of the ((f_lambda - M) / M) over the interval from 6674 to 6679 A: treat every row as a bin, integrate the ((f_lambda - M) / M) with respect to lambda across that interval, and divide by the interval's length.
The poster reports -0.12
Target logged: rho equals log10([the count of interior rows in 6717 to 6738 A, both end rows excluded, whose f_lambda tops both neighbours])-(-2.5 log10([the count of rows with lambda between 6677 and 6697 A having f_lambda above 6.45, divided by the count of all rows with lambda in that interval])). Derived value 0.3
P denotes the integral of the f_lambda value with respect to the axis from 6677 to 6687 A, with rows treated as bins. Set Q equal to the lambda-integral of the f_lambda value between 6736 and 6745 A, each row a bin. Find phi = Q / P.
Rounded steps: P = 65.1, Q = 60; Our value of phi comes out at 0.93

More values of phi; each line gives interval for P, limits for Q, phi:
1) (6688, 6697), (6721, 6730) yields 0.87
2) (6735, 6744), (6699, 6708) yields 0.98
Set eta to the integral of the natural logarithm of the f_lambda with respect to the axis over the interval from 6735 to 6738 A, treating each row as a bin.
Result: 5.65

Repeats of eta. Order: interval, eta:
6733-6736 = 5.86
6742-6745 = 5.71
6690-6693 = 5.77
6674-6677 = 5.22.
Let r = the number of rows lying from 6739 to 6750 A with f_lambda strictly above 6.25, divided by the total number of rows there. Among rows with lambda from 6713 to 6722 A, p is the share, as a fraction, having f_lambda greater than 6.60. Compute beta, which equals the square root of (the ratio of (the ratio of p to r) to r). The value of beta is 0.0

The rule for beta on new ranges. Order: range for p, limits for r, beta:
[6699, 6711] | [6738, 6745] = 0.6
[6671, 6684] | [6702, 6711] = 0.6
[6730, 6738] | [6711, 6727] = 8.9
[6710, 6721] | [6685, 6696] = 0.0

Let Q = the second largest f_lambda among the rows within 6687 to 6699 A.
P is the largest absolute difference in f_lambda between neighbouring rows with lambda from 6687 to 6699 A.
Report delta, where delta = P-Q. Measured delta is -6.57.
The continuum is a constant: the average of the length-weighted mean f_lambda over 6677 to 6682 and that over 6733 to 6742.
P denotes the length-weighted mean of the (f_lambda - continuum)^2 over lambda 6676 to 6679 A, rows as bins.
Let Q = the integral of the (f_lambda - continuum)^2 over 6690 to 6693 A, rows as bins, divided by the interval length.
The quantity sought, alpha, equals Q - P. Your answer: -0.20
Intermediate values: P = 0.34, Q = 0.1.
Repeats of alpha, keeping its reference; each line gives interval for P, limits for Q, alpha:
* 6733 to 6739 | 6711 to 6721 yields 0.15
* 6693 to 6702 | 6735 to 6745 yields -0.01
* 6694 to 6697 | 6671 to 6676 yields 0.83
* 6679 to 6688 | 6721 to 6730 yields 0.64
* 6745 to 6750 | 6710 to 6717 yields 0.10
